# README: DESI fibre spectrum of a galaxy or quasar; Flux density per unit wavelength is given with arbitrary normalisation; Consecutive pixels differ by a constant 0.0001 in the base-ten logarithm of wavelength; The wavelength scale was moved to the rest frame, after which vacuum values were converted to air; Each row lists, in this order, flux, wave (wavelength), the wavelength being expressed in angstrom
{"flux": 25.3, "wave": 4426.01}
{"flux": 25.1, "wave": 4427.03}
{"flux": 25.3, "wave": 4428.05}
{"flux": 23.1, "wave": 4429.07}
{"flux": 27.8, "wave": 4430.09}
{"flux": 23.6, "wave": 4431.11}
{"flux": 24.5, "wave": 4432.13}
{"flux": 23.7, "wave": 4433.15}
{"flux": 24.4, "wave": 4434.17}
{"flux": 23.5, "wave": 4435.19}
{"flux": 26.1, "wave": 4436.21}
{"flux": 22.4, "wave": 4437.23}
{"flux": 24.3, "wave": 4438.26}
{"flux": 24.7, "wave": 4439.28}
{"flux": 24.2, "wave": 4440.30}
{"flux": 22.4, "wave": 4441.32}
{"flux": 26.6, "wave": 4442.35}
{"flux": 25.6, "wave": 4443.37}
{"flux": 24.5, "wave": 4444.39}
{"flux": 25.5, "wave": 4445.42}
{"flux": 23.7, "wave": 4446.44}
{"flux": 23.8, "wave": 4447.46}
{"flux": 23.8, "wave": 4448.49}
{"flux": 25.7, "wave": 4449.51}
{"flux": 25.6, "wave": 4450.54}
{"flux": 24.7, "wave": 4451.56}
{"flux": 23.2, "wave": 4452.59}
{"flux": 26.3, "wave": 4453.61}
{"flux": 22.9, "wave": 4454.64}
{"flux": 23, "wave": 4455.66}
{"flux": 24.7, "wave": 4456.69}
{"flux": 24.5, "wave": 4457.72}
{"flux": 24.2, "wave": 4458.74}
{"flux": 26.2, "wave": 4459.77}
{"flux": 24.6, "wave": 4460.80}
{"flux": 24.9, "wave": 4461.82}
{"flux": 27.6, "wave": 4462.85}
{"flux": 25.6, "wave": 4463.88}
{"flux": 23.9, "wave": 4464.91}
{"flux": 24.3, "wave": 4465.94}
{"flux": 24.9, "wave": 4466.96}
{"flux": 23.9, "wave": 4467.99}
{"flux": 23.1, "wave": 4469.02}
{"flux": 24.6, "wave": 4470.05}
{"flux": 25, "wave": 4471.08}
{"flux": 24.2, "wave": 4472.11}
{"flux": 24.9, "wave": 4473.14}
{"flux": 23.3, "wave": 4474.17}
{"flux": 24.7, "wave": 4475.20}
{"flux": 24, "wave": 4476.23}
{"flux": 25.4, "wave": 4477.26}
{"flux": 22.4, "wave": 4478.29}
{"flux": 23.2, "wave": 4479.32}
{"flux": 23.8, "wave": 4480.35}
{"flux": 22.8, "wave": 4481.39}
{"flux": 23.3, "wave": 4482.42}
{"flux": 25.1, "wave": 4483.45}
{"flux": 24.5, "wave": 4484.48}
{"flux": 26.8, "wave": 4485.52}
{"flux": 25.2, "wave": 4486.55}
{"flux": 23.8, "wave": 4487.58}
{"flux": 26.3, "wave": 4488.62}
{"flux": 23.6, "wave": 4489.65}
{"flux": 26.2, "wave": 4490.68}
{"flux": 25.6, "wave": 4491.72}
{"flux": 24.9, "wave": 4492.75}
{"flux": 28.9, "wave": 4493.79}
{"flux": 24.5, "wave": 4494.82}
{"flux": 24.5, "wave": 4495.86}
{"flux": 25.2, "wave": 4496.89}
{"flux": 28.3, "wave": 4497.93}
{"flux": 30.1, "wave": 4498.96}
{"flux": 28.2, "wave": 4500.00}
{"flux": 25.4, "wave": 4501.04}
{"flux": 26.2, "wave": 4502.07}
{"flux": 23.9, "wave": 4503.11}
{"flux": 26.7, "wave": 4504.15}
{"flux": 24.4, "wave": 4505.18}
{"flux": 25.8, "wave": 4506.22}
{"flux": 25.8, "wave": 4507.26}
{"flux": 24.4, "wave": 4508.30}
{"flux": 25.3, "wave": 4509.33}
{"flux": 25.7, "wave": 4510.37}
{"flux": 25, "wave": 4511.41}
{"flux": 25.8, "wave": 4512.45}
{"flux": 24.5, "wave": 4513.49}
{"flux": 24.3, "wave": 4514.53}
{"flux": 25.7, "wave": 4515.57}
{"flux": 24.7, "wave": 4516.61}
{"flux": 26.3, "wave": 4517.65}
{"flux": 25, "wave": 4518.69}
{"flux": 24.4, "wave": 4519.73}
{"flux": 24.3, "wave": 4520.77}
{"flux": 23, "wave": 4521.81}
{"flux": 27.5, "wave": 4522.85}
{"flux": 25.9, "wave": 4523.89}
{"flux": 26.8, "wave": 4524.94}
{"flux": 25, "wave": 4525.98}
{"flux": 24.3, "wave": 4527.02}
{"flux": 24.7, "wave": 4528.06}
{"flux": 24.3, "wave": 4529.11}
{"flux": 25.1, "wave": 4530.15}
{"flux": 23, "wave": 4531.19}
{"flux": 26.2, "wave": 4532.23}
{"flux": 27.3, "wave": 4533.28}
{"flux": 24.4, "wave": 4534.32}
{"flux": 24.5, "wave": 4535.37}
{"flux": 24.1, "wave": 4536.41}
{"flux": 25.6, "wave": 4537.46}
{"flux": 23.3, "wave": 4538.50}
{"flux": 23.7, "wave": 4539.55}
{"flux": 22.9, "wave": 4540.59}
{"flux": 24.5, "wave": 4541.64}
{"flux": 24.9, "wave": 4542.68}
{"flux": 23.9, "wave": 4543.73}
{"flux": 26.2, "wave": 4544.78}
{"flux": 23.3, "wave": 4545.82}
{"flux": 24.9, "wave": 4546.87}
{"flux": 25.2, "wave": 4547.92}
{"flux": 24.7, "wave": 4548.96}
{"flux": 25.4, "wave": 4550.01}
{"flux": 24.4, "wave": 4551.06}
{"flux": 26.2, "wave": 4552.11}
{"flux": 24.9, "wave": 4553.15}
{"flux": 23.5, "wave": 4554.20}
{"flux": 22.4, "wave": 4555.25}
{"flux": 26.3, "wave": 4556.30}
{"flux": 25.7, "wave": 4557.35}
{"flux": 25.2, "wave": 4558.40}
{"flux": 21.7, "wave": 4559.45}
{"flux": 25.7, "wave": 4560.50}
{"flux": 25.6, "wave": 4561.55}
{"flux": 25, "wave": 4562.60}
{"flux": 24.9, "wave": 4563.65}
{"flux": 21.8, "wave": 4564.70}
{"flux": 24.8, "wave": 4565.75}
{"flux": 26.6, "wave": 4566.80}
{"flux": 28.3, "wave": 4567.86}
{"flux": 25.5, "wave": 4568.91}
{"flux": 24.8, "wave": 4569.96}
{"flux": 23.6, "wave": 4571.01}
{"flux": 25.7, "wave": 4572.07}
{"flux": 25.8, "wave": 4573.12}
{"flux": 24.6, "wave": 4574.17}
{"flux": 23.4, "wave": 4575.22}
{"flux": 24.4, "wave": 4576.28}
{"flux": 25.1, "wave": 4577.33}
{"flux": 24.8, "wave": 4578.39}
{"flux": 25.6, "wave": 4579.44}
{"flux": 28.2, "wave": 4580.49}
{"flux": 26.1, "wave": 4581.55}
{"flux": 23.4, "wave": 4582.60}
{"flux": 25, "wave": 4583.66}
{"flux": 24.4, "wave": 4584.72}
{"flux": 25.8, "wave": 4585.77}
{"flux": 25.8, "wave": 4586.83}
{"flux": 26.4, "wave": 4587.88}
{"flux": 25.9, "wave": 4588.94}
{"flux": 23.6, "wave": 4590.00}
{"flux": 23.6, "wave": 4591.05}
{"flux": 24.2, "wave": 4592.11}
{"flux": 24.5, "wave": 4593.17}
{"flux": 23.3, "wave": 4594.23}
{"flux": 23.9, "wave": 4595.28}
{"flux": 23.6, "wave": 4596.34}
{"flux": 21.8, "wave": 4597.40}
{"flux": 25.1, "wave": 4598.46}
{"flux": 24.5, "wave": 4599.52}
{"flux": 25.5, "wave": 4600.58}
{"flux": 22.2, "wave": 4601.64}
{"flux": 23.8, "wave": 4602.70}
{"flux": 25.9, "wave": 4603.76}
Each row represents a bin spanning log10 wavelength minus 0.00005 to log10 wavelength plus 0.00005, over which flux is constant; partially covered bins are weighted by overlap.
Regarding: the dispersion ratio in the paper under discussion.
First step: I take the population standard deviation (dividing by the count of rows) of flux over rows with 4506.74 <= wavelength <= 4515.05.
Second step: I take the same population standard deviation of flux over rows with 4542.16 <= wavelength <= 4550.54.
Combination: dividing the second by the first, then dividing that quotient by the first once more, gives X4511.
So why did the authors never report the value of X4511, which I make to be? 2.3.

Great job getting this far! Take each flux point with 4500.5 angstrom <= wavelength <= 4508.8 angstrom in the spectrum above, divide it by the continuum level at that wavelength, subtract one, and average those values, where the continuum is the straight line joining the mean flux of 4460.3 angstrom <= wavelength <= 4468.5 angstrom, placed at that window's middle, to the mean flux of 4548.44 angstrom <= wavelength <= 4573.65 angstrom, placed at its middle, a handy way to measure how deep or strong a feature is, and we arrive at 0.015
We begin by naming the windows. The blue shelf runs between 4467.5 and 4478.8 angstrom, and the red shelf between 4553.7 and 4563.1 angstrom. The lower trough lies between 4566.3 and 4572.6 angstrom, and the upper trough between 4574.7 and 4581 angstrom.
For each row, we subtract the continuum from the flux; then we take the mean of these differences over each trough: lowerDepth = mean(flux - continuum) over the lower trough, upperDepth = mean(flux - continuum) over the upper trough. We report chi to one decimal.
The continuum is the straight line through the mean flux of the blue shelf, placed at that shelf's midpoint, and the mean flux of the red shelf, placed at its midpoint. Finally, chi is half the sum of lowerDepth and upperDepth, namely 0.9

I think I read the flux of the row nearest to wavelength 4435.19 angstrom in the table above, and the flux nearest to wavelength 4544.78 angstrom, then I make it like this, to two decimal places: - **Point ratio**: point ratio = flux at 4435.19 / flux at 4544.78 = 0.90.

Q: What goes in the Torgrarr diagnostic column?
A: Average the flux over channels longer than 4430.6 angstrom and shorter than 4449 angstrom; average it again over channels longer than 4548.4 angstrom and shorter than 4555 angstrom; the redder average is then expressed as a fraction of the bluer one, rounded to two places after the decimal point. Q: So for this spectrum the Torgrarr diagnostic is 1.02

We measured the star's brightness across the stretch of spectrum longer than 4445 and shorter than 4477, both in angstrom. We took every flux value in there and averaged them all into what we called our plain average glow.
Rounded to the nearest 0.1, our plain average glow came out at 24.6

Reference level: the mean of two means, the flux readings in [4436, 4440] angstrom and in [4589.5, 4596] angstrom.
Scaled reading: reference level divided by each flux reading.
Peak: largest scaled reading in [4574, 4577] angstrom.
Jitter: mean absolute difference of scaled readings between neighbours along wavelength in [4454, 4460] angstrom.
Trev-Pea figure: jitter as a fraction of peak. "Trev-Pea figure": 0.034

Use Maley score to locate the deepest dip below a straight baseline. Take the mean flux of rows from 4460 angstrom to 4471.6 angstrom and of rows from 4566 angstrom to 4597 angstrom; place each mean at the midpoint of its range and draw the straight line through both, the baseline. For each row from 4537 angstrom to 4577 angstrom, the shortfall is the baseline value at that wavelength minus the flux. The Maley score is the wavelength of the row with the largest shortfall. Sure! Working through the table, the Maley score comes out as 4559.45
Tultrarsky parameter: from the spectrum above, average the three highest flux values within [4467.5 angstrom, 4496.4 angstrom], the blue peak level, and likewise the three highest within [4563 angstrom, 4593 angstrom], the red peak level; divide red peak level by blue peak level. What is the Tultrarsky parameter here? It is 1.01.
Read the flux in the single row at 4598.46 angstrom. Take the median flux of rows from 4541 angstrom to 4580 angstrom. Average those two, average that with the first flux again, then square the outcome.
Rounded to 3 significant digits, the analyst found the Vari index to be 628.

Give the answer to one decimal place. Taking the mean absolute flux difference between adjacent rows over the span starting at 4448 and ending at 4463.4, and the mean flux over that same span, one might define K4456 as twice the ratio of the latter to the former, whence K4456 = 35.1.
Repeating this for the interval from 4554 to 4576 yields 29.8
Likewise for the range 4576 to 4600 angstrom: 43.7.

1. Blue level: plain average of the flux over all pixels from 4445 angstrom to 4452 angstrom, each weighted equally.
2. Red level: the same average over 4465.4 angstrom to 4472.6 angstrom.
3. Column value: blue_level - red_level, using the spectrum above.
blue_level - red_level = 0.4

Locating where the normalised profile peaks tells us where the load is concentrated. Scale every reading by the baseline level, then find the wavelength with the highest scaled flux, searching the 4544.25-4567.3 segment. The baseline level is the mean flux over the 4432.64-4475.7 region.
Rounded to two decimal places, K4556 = 4566.80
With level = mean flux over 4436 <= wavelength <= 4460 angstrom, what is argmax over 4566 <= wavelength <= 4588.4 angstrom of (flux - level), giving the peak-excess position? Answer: 4567.86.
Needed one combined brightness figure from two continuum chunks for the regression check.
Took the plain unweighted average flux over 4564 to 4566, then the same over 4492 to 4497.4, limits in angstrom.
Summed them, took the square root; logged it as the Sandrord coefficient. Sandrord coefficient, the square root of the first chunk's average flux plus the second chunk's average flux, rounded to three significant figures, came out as 6.99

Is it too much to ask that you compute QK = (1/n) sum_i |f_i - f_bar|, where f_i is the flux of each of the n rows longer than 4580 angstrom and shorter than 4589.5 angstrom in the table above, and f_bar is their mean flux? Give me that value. 0.9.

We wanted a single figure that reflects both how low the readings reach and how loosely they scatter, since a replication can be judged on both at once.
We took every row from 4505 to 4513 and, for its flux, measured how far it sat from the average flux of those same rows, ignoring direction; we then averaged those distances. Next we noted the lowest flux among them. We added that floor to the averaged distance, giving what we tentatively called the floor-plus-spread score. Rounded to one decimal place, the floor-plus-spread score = 24.9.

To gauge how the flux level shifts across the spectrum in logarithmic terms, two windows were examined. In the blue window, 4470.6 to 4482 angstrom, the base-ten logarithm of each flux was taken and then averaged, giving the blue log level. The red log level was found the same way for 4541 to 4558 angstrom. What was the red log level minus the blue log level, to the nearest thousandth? 0.014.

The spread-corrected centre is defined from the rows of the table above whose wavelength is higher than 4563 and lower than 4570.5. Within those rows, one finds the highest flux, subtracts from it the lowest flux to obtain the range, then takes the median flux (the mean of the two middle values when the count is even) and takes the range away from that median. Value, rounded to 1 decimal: 18.4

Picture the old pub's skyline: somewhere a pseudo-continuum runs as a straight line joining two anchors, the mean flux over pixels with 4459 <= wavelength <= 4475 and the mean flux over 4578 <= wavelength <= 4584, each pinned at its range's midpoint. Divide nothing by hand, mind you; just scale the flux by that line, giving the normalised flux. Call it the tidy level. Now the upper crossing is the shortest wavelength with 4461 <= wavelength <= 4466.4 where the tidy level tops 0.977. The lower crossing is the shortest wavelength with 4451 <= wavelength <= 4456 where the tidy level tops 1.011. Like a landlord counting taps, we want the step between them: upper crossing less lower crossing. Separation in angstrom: 8.2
